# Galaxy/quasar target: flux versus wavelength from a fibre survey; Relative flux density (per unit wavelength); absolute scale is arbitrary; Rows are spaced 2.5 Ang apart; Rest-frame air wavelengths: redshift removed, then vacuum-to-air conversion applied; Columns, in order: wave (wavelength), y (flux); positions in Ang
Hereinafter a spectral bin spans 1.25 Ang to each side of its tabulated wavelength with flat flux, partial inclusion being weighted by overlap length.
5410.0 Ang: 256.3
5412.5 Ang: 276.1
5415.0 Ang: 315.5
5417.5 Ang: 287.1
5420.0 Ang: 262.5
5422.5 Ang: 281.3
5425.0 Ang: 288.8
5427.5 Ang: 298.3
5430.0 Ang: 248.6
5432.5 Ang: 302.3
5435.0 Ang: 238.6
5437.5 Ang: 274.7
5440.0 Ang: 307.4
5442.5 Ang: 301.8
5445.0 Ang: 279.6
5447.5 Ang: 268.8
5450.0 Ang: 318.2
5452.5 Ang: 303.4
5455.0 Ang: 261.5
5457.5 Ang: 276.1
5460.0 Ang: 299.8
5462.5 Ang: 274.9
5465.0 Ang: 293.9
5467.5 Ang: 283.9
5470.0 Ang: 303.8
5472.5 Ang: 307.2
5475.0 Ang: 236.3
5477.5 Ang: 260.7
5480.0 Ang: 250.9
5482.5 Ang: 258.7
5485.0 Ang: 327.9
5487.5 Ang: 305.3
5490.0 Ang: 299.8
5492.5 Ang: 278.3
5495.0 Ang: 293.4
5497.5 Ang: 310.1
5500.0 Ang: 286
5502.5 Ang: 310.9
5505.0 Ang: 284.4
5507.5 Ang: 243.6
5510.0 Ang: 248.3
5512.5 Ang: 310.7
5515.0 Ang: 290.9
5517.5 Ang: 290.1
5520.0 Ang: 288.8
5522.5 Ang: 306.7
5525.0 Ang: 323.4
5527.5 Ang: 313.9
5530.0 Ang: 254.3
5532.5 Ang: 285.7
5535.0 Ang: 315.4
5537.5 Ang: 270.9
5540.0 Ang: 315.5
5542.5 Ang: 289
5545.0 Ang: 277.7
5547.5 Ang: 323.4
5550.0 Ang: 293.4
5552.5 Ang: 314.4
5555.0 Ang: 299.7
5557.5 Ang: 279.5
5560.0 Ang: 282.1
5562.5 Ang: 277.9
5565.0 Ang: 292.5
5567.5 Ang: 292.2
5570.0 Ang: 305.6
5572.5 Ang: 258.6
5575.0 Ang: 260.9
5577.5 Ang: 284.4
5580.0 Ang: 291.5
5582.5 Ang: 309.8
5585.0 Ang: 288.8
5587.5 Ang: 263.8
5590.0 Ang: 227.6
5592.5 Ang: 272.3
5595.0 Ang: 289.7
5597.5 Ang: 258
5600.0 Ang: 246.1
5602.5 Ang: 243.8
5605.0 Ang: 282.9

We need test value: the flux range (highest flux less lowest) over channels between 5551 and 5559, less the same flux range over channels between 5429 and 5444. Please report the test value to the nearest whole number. -34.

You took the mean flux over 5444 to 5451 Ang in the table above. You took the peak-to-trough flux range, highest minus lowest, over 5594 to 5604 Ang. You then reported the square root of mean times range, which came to 115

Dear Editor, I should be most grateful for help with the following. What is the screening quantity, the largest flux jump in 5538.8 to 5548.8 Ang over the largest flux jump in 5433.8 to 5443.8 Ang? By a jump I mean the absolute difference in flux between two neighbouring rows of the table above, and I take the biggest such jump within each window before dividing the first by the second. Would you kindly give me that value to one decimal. 1.3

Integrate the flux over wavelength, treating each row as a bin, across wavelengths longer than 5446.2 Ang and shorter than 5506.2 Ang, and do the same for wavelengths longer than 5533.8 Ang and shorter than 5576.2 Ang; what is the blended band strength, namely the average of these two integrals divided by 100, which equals 148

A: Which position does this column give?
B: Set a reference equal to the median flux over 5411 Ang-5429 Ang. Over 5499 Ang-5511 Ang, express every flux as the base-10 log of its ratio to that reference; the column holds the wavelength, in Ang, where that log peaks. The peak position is 5502.5 Ang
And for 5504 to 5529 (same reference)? 5525.0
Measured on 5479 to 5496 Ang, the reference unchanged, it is 5485.0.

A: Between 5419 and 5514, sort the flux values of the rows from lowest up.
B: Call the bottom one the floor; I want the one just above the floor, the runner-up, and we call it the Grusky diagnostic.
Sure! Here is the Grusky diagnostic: 238.6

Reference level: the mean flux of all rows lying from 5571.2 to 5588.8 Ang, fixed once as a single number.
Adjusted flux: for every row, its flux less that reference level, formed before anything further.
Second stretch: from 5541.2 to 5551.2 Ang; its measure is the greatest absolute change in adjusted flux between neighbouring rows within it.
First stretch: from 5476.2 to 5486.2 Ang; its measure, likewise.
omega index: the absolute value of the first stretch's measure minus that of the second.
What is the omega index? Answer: 23.5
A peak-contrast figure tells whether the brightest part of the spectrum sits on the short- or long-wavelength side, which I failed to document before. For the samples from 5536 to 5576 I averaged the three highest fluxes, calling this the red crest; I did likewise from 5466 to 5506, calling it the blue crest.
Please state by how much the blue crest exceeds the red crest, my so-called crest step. -1.5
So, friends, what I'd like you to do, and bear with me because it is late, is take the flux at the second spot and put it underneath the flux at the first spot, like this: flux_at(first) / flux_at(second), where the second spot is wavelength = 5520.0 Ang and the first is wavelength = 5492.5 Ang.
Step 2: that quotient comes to 0.96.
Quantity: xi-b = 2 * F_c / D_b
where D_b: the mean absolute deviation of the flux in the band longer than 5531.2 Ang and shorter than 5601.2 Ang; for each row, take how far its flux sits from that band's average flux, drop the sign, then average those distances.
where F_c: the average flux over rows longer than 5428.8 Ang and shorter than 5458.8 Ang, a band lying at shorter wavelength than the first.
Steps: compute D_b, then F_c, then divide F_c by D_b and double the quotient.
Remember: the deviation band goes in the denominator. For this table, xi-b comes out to 33.0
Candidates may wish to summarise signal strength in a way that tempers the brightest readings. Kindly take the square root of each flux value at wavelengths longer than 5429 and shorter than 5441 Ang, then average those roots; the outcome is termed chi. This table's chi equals 16.5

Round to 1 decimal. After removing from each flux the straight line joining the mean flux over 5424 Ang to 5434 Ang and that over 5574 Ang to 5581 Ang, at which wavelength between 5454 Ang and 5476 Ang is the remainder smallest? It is 5475.0 Ang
